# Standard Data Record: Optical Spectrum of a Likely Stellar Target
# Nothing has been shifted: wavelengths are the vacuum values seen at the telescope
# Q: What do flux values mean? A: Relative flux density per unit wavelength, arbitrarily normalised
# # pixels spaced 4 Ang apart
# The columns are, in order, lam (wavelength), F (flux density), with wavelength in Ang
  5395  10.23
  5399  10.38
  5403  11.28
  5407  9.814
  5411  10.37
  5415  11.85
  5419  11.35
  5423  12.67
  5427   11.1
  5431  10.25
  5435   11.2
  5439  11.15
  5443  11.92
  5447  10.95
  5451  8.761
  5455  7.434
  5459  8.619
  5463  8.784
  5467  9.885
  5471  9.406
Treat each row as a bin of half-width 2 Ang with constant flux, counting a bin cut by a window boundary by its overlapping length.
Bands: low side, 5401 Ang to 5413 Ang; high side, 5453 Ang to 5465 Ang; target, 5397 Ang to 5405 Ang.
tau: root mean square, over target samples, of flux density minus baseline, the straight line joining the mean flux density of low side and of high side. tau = 0.54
